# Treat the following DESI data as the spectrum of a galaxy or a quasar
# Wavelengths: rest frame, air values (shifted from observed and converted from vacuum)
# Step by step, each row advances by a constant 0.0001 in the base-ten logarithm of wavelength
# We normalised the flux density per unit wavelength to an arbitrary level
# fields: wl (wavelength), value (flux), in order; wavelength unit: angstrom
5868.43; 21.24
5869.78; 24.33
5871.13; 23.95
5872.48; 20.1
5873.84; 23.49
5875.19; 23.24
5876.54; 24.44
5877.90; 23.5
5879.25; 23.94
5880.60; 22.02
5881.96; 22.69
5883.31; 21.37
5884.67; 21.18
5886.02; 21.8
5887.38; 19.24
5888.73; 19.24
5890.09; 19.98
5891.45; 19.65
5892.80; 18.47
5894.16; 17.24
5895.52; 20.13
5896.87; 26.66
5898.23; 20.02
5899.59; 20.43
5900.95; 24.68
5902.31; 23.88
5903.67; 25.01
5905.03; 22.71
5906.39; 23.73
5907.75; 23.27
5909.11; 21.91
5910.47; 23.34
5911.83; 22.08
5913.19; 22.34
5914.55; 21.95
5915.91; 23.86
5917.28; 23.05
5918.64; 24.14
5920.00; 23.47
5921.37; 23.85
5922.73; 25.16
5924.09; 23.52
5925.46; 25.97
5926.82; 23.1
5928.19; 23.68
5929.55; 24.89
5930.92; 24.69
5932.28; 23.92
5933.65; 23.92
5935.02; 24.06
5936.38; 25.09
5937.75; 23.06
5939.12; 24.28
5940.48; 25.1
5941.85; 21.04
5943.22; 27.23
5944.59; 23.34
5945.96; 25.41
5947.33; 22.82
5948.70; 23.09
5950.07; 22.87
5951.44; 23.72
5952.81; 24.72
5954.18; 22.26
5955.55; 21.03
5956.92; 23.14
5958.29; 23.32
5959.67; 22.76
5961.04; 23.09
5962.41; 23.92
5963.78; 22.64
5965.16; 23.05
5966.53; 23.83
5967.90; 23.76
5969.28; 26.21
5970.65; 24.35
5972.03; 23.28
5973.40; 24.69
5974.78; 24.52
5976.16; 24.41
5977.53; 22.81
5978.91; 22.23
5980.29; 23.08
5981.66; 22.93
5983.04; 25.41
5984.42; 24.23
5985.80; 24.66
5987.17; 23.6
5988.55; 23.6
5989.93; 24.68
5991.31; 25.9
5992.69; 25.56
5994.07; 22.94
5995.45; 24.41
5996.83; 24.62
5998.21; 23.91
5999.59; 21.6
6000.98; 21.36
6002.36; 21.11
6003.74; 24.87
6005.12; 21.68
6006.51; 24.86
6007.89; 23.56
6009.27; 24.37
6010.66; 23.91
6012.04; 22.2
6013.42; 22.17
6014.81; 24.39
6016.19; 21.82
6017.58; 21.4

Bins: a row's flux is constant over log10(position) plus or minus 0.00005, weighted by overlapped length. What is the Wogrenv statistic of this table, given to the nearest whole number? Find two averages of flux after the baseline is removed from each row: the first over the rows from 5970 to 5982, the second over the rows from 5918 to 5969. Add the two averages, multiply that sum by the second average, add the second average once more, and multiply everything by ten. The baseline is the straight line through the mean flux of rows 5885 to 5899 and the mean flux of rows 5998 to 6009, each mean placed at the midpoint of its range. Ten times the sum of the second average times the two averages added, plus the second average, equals 107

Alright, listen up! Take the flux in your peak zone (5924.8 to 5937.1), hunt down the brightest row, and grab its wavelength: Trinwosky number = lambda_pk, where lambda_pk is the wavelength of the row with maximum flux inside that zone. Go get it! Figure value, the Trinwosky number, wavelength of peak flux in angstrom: 5925.46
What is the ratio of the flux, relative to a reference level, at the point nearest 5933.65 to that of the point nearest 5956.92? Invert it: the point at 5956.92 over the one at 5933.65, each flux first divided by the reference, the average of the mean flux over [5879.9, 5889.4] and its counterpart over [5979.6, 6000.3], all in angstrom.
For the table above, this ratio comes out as 0.97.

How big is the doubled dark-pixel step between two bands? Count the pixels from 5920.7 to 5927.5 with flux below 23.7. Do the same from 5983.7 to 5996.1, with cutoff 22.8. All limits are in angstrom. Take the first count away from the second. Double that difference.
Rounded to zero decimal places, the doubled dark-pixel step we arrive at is -4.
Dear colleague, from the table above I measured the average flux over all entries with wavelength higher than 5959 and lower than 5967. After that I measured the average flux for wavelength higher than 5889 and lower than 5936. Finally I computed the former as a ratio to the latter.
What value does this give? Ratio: 1.014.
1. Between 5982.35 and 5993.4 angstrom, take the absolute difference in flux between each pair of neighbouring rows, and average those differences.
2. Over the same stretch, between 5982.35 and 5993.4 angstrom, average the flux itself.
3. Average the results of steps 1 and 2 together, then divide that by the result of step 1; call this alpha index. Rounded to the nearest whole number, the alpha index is 17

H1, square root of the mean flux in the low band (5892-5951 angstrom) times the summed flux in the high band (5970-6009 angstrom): 124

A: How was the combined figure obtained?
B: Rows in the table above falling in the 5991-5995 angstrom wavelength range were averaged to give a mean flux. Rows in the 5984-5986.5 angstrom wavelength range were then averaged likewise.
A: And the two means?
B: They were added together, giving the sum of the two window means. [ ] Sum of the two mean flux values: 49.2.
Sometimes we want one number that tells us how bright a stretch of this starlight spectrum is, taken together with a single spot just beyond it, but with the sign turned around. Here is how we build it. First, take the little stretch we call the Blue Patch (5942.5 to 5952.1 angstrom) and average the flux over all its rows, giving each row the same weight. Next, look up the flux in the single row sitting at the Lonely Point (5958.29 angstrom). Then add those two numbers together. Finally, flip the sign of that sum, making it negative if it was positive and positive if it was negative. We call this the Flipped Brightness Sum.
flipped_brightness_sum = -47.4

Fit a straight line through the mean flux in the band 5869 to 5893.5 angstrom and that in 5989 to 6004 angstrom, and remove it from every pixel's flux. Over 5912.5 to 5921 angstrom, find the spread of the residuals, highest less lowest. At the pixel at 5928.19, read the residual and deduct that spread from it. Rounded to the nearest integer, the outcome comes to -1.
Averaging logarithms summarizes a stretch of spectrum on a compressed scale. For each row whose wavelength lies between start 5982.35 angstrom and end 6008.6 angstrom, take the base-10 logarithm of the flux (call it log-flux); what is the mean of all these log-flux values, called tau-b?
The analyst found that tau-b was 1.376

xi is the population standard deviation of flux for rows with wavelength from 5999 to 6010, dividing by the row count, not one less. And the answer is 1.54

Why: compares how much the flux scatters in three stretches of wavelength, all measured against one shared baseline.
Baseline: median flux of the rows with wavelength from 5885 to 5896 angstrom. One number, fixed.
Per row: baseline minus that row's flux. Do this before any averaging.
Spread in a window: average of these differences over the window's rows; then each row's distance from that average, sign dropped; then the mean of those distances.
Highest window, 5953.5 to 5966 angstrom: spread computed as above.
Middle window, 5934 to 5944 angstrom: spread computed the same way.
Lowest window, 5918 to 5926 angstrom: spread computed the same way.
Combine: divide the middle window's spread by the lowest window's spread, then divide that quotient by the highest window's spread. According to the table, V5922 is 2.9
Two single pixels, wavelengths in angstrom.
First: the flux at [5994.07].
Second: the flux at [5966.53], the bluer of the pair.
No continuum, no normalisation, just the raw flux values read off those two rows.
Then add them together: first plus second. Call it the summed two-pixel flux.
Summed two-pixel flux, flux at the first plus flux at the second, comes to 46.8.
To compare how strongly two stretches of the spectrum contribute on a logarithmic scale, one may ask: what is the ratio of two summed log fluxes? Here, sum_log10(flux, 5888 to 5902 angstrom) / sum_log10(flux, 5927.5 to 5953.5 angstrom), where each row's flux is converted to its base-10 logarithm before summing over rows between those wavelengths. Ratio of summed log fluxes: 0.50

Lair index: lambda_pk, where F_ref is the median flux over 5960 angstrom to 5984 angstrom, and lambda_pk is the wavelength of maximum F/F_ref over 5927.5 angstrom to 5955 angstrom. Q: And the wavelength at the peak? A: 5943.22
